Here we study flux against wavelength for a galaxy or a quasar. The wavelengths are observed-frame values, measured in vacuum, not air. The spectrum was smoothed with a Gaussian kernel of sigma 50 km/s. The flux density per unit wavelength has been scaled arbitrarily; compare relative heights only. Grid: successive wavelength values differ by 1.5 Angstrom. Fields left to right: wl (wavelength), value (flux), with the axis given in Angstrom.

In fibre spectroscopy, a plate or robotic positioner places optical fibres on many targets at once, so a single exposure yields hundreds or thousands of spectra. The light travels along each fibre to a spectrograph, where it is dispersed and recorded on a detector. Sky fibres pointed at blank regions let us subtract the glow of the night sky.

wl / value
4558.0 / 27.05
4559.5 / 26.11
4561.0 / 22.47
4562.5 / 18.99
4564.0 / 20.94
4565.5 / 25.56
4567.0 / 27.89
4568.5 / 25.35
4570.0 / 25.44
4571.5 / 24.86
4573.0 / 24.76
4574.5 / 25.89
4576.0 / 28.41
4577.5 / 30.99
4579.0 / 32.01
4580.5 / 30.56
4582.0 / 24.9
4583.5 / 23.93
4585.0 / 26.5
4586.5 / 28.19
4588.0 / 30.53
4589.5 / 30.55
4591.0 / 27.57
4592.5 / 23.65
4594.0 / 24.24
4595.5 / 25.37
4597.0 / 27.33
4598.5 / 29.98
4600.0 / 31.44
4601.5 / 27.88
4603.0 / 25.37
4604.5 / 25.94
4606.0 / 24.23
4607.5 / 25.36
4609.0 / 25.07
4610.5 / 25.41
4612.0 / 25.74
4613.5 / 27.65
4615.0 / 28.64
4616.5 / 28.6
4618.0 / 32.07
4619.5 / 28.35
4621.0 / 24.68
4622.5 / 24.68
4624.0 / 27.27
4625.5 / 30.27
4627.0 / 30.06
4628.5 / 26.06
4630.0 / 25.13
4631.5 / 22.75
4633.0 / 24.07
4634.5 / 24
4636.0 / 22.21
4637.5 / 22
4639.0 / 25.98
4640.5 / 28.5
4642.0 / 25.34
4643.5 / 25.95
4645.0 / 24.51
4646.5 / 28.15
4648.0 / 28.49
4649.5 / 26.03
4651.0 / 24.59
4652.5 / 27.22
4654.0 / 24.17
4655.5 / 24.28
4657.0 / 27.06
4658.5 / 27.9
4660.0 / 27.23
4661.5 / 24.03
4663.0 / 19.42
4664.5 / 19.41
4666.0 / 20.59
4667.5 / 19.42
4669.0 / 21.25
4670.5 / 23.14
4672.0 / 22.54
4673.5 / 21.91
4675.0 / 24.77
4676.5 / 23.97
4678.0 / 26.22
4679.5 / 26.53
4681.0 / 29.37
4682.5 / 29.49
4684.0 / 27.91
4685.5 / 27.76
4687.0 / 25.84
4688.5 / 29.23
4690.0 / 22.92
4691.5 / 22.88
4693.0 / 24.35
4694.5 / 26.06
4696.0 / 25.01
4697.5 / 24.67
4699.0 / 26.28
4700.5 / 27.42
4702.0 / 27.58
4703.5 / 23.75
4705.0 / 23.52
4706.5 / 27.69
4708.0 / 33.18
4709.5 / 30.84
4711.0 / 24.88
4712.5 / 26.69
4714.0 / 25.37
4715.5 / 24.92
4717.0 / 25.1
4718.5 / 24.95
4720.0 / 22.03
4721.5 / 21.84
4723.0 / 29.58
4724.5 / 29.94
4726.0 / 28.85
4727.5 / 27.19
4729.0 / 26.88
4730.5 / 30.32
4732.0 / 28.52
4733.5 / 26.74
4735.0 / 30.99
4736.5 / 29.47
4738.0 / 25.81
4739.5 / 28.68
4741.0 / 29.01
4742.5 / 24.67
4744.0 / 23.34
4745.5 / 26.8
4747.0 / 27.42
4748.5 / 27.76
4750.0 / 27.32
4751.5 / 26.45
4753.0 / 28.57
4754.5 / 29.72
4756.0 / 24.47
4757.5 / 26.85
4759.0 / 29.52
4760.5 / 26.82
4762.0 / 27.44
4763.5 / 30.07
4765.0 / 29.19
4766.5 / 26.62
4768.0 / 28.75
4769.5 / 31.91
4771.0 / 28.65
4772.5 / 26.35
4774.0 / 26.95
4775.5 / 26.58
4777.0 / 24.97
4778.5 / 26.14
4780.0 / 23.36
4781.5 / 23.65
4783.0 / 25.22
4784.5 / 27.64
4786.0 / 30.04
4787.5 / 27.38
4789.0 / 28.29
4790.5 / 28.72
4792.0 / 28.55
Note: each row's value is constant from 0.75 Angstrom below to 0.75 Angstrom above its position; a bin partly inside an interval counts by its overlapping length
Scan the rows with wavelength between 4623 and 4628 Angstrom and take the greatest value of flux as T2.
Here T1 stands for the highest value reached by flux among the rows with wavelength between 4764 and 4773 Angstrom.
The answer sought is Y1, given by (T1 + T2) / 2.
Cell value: 31.1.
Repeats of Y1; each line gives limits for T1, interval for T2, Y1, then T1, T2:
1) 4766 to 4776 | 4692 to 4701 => 29.7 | 31.91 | 27.42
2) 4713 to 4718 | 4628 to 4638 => 25.7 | 25.37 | 26.06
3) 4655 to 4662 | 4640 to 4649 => 28.2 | 27.9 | 28.5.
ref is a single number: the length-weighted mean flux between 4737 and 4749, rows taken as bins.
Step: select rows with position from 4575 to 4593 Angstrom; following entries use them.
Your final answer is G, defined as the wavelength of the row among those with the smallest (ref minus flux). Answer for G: 4579.0 Angstrom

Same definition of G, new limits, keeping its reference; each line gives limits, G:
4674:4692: 4682.5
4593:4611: 4600.0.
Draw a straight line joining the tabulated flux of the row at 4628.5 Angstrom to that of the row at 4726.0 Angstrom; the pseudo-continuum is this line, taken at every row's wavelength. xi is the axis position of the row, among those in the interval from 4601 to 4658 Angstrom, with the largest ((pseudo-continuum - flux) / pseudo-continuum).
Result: 4637.5 Angstrom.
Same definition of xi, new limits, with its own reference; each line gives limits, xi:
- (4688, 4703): 4691.5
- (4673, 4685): 4673.5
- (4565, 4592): 4583.5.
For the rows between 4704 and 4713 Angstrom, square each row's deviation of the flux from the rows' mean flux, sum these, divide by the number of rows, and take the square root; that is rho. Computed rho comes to 3.3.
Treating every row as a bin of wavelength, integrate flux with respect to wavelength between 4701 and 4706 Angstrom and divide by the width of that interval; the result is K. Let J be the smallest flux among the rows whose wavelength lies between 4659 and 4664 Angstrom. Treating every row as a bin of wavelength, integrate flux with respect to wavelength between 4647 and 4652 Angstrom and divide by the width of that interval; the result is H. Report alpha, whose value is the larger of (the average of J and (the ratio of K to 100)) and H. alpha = 26.5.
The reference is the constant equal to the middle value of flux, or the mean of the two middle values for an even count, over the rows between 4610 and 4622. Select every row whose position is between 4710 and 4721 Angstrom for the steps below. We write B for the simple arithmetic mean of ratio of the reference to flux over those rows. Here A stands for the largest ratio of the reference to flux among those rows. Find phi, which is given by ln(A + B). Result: 0.876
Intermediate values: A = 1.27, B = 1.13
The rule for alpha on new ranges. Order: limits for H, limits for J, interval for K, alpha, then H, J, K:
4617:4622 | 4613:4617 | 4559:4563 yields 28.2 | 28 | 27.65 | 22.5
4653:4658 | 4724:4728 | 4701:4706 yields 25.4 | 25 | 27.19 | 25.2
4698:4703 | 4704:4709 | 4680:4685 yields 26.8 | 27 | 23.52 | 28.7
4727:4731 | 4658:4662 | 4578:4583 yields 28.1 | 28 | 24.03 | 29.0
